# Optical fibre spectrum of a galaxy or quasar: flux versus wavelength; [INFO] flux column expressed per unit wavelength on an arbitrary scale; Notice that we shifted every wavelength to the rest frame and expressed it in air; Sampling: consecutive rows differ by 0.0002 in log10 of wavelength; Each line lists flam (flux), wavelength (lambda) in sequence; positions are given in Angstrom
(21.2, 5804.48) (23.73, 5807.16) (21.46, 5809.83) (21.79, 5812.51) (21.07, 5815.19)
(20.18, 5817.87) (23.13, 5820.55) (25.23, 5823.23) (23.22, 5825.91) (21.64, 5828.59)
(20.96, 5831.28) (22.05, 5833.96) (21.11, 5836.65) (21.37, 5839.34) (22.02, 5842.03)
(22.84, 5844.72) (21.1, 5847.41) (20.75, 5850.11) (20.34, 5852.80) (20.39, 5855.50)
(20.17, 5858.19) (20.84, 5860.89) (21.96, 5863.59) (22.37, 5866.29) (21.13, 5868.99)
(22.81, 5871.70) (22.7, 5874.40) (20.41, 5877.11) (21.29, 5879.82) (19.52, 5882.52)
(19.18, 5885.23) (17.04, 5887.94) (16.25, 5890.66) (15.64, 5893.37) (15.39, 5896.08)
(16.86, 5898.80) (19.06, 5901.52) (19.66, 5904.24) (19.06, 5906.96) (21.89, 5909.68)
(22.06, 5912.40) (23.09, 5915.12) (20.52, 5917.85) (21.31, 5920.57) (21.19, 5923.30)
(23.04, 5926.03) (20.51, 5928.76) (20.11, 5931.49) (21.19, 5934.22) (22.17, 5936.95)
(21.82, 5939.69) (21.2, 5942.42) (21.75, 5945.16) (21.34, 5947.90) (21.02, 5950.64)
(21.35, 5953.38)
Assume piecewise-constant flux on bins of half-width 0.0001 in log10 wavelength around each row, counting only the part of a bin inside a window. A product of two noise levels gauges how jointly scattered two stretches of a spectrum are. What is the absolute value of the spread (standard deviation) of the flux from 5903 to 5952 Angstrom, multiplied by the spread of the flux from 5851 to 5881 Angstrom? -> 1.0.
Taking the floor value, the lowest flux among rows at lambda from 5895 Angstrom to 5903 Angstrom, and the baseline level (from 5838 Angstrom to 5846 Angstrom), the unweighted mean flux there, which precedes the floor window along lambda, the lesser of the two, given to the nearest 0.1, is 15.4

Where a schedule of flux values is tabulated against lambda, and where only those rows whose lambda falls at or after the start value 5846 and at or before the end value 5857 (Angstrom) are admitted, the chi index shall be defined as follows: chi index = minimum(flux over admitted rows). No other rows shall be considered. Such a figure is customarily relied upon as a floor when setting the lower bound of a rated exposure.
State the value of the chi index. 20.34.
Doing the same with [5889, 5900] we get 15.39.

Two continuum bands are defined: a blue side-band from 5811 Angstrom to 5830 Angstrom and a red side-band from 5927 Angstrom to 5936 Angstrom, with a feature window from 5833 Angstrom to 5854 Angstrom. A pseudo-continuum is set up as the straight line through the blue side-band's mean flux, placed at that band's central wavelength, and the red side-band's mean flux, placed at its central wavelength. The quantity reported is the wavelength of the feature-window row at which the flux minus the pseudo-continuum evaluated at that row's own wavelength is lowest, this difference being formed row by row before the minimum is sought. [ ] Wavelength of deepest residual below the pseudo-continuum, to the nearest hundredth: 5852.80 Angstrom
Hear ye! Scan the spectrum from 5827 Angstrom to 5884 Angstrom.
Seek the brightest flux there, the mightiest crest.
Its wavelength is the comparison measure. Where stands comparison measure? 5844.72 Angstrom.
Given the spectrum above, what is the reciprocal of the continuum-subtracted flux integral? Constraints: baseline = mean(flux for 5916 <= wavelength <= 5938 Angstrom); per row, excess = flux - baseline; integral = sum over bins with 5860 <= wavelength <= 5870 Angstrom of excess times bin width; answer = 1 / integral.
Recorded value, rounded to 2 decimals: 0.29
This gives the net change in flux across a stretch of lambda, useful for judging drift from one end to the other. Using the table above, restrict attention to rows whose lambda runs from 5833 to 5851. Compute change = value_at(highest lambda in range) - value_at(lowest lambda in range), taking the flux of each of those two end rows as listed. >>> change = -1.3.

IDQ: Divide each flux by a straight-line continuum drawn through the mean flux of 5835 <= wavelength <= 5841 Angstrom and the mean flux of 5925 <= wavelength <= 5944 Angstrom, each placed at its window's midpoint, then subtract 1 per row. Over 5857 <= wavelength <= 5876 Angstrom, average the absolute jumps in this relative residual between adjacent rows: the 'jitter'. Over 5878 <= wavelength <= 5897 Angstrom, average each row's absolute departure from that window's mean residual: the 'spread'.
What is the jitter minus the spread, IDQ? -0.049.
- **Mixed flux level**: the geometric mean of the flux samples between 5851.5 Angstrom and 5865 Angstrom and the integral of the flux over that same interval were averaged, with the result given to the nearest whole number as 150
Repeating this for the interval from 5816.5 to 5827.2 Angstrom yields 134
